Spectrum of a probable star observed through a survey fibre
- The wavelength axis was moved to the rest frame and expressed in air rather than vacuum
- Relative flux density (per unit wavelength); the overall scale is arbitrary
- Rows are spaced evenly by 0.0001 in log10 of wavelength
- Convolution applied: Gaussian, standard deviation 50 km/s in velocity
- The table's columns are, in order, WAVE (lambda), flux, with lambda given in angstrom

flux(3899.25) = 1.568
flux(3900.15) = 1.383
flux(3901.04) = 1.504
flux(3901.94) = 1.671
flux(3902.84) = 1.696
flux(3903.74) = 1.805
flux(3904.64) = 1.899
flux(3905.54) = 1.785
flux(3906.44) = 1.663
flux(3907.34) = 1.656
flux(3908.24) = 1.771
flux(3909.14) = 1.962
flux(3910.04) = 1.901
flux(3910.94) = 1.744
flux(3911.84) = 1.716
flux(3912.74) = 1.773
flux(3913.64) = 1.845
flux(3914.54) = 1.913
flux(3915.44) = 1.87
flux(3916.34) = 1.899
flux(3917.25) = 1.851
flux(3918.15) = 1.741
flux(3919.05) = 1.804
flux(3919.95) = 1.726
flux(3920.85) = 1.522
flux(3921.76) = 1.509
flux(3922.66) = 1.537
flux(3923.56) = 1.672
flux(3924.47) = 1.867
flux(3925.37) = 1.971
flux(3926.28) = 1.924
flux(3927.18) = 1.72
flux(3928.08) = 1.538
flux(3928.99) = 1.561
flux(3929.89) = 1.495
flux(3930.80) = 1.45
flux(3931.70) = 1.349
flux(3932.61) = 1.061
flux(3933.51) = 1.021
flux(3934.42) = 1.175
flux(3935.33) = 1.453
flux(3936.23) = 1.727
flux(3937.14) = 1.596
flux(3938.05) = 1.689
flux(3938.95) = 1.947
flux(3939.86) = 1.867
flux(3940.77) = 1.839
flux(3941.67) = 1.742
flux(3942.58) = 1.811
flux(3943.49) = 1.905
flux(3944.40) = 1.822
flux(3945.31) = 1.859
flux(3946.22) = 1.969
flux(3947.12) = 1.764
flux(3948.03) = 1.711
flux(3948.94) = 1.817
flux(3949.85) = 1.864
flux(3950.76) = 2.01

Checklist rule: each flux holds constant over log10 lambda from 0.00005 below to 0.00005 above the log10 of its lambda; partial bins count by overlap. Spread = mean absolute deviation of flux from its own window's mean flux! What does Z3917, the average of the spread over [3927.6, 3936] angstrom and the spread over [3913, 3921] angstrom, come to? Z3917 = 0.13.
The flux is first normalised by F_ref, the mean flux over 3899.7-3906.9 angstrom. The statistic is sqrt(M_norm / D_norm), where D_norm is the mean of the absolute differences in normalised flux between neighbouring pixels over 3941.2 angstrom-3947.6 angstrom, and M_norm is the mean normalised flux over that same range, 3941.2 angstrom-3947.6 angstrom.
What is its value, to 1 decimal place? 4.3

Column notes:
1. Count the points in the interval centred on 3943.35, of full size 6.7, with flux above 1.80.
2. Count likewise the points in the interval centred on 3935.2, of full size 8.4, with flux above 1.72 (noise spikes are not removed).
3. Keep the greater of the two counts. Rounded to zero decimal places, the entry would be 6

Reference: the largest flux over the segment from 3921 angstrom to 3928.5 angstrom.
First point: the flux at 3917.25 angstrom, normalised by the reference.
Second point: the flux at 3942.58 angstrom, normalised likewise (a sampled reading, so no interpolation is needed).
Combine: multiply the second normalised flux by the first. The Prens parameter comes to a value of 0.86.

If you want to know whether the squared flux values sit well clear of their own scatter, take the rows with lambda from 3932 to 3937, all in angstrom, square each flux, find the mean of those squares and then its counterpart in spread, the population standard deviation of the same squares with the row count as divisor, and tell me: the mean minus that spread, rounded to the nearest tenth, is 1.0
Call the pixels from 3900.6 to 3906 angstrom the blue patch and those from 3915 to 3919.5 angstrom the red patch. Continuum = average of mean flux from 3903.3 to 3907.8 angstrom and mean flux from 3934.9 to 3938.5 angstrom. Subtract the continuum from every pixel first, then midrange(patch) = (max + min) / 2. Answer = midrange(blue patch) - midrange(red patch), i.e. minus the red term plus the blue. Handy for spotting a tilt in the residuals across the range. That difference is -0.12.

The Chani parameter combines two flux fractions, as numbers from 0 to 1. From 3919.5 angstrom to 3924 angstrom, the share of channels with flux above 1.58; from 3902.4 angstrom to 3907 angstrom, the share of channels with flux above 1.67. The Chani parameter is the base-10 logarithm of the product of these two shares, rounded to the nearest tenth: -0.5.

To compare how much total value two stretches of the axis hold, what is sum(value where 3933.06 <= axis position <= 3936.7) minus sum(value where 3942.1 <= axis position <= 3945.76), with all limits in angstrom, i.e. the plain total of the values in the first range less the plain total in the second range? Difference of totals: -2.0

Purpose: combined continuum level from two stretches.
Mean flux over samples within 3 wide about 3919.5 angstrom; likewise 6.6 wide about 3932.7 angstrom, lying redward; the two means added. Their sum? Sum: 3.0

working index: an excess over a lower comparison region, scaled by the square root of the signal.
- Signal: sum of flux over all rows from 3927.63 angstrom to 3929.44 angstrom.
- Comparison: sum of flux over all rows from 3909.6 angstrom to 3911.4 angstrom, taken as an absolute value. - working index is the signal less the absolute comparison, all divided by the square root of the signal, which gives -0.31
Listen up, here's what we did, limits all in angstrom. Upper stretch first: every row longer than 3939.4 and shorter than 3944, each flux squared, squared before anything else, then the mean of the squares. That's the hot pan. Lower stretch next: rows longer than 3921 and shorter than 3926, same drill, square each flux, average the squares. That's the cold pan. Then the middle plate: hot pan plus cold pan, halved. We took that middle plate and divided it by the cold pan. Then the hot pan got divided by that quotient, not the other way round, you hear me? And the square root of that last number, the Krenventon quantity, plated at 1.77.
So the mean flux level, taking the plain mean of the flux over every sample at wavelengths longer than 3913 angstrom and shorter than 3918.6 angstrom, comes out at 1.85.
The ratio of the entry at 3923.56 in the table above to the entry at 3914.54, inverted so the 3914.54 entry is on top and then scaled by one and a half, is 1.72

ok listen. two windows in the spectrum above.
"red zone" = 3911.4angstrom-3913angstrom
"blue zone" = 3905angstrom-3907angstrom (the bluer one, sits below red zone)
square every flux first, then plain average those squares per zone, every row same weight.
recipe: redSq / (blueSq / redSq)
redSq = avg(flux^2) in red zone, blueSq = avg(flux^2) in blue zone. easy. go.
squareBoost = 3.1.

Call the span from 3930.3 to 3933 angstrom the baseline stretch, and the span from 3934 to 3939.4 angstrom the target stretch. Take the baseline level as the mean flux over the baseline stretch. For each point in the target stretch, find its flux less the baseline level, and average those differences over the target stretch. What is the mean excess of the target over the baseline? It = 0.31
